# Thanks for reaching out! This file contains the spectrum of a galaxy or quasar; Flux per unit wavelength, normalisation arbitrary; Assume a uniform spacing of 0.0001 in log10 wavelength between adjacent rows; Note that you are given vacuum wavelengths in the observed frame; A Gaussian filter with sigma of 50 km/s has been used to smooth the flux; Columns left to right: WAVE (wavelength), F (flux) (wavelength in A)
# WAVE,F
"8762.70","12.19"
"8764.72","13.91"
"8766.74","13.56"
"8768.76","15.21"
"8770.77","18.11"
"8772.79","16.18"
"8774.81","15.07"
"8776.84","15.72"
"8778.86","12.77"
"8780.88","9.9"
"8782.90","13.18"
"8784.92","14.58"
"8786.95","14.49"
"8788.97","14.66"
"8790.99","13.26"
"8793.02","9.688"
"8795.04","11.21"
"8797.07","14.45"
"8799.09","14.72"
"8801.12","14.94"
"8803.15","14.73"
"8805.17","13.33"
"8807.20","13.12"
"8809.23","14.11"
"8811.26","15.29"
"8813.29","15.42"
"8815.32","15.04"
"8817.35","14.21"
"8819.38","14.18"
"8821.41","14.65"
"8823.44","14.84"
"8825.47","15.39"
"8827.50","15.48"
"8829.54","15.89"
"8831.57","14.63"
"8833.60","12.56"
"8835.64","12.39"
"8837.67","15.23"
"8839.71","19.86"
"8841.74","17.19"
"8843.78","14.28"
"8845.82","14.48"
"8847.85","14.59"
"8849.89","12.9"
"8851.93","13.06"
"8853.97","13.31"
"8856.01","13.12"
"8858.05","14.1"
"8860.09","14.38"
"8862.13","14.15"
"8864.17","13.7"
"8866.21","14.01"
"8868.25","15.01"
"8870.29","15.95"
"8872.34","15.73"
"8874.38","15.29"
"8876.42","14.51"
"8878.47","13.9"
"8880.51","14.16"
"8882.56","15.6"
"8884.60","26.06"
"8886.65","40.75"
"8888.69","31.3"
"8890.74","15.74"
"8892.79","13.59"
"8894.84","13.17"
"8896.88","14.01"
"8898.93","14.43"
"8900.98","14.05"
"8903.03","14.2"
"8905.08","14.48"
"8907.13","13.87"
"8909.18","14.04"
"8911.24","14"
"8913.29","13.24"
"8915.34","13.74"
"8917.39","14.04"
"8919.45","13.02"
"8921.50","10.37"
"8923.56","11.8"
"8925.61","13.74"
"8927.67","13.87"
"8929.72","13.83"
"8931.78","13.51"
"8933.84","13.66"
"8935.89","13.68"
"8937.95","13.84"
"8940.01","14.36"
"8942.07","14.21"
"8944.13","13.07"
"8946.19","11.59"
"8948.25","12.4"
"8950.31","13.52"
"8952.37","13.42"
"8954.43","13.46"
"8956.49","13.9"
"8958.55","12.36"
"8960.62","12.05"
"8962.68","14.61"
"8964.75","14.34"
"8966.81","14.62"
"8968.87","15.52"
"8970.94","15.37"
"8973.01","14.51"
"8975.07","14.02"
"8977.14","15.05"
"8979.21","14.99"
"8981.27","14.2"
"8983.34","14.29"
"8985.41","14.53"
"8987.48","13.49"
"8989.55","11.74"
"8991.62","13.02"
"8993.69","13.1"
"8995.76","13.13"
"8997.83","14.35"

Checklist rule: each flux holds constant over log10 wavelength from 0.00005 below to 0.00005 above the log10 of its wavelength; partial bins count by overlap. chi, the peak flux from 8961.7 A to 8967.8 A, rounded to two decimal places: 14.62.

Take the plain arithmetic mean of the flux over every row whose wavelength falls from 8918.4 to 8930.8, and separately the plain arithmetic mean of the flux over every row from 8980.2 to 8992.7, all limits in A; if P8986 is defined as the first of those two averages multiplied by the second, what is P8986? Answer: 173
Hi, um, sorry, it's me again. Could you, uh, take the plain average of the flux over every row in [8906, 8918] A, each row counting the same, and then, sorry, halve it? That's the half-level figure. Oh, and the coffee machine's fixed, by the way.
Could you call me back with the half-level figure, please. 6.91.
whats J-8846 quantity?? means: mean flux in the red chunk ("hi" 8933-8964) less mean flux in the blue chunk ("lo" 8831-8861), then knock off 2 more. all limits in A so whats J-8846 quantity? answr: -3.1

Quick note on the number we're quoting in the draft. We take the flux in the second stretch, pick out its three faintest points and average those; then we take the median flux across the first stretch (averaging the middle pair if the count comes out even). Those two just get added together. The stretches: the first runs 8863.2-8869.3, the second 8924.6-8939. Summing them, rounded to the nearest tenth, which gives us 27.6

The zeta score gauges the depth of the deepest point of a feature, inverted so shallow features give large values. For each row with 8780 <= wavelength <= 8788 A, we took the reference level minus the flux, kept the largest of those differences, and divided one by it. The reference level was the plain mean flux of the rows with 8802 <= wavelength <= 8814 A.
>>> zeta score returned 0.23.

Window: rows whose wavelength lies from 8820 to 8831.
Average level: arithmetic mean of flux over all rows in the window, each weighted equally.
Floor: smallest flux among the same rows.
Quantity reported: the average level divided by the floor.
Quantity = 1.04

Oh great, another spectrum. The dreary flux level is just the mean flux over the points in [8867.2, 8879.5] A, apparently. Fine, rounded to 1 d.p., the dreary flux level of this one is 15.1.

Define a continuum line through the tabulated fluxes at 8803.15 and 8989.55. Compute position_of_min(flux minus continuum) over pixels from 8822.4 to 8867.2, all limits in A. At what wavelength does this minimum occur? 8835.64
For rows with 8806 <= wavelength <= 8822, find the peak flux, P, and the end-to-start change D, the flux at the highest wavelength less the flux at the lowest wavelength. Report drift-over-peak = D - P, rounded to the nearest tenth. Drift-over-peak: -13.9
